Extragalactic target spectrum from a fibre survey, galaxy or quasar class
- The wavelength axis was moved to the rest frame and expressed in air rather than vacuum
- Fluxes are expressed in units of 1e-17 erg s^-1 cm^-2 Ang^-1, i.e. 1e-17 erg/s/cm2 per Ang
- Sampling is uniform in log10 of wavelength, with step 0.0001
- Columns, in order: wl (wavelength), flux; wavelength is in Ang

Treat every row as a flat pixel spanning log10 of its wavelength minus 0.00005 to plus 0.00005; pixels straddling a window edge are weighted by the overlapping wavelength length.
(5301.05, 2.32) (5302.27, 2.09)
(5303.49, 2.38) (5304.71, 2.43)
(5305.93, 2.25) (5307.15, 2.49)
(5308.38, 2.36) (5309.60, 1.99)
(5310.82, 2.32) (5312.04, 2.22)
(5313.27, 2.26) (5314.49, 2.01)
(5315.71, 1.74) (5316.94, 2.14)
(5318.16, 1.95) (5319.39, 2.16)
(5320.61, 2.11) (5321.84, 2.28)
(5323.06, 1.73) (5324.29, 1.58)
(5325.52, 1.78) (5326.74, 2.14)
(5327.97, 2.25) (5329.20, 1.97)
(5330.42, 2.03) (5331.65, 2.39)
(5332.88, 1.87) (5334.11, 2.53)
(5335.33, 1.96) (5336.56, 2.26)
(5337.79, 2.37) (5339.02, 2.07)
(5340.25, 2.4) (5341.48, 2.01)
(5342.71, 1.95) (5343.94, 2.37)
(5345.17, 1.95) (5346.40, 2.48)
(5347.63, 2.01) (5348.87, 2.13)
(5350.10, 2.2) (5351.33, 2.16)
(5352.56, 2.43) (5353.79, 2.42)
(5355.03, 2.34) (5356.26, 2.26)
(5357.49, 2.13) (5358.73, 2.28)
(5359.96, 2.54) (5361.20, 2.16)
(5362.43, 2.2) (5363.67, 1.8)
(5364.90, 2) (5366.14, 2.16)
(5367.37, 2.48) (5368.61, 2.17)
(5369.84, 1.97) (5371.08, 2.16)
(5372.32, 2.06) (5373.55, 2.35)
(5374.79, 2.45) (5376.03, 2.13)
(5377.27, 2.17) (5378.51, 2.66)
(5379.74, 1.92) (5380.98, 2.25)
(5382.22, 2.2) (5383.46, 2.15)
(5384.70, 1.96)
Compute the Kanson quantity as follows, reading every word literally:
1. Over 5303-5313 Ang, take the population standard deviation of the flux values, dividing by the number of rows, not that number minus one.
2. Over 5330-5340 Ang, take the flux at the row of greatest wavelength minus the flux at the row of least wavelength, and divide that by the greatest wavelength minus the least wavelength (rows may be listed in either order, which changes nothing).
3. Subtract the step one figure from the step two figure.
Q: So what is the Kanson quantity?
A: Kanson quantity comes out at -0.140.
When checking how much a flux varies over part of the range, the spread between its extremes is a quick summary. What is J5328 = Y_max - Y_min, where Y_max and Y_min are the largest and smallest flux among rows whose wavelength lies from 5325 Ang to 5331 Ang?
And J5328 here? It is 0.47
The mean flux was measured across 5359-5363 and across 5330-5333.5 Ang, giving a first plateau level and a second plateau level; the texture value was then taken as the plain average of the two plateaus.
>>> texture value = 2.20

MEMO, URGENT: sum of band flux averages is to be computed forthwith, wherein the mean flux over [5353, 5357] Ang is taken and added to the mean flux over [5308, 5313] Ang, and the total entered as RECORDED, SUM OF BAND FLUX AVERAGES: 4.56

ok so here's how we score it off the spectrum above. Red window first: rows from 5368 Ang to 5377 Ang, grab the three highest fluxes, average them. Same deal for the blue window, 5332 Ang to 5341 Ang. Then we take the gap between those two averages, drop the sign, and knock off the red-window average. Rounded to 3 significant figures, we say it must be -2.21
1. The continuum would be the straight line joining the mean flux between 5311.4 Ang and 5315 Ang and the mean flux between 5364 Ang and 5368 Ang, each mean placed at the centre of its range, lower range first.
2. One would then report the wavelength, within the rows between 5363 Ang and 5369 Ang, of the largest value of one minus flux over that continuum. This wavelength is 5363.67 Ang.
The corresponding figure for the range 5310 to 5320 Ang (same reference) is 5315.71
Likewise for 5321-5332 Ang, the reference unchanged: 5324.29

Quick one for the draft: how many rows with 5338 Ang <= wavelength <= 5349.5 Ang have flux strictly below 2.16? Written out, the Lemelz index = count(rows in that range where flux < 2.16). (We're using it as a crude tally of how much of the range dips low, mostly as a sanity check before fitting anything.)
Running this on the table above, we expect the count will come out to 6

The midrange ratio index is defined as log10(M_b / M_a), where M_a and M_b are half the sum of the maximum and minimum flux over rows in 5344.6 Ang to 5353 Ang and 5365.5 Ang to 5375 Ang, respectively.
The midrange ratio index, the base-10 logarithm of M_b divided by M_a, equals 0.00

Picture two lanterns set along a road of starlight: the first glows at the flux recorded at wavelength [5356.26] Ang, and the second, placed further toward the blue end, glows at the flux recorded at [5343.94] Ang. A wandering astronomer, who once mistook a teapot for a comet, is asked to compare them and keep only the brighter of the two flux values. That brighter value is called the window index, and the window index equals 2.37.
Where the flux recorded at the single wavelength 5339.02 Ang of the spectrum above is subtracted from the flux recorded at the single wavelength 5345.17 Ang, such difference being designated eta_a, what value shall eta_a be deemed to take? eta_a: -0.12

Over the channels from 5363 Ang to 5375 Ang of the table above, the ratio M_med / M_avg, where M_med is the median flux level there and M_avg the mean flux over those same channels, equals 1.00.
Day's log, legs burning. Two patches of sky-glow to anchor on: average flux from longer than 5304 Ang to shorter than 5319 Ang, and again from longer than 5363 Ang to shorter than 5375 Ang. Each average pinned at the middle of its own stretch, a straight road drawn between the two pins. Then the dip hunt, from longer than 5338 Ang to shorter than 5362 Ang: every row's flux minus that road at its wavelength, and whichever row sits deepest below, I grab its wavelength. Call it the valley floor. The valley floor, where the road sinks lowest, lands 5342.71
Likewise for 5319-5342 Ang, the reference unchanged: 5324.29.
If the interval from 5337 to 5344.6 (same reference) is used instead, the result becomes 5342.71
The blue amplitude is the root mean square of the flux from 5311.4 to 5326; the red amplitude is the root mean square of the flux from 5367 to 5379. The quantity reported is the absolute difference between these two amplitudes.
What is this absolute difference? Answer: 0.26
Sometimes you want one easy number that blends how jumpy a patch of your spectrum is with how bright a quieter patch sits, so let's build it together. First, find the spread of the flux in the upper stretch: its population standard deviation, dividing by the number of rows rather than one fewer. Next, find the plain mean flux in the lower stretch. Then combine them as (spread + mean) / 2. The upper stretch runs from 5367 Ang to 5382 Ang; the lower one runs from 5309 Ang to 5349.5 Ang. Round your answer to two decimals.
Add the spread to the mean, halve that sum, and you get 1.16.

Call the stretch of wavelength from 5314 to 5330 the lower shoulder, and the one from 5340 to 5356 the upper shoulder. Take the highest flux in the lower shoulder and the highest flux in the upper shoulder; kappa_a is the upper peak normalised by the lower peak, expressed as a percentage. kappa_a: 109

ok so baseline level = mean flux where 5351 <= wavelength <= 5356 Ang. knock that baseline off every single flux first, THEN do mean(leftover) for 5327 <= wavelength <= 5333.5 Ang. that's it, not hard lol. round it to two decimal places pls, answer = -0.24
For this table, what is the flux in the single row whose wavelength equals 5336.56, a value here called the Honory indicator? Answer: 2.26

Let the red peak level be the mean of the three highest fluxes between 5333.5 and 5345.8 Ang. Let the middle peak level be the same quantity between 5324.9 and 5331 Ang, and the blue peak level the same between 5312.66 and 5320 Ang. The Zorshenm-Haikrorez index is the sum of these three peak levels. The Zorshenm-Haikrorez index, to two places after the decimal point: 6.76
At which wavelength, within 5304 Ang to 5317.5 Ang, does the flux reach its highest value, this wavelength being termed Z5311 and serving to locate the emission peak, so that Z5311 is 5307.15 Ang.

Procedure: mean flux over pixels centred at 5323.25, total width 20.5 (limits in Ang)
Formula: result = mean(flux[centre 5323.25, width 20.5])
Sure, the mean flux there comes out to 2.02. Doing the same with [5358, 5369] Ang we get 2.20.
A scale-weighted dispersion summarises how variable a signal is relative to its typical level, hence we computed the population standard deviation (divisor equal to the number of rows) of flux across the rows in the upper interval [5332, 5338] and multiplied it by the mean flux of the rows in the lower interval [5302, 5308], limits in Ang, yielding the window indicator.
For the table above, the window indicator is 0.58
